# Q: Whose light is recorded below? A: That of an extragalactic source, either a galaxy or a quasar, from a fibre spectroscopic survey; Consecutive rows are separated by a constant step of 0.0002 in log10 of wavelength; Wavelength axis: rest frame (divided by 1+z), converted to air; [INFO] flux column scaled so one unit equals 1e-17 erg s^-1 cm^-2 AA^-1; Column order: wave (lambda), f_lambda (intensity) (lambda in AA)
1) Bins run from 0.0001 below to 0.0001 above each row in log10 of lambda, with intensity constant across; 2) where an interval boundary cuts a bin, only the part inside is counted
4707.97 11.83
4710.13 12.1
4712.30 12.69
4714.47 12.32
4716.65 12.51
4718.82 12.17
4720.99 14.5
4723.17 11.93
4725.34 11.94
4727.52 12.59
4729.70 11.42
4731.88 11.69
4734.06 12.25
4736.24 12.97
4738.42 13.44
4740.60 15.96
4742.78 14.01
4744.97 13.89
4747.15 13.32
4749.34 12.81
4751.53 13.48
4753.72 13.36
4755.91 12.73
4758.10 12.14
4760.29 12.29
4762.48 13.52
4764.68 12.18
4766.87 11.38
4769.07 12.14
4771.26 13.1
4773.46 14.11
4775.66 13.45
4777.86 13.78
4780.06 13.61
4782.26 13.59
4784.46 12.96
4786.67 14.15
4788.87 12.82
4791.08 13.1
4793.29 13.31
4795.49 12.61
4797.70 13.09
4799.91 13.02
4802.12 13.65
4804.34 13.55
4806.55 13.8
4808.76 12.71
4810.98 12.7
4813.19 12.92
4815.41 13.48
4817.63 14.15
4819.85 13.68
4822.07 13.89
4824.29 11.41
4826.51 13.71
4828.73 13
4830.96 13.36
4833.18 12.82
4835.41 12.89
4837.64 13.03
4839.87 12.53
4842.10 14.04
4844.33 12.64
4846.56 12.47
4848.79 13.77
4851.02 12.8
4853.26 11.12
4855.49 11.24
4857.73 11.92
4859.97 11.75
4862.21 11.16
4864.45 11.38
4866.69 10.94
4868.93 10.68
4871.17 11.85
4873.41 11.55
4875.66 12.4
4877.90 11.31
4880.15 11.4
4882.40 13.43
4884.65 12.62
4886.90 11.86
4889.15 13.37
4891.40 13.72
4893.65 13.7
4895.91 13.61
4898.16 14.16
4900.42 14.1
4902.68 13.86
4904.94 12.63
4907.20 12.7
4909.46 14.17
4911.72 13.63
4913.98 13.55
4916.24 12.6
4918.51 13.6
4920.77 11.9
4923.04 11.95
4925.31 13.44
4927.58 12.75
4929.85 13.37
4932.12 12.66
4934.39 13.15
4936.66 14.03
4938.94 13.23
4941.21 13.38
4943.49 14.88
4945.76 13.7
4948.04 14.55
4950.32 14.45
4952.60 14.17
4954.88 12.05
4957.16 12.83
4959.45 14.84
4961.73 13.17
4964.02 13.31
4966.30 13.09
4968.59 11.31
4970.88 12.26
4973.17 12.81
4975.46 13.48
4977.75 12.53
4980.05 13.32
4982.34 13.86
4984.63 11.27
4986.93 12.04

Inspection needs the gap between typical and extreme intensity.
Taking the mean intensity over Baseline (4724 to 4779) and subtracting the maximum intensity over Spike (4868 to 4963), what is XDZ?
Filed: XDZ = -1.9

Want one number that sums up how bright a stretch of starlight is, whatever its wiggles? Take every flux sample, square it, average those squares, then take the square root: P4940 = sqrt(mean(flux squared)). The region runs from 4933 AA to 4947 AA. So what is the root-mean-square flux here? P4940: 13.7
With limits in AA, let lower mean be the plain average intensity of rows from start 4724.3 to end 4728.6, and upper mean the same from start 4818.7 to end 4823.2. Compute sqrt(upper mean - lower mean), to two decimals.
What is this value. 1.23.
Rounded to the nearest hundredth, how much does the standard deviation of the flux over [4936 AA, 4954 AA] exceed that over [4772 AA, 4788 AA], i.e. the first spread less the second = 0.17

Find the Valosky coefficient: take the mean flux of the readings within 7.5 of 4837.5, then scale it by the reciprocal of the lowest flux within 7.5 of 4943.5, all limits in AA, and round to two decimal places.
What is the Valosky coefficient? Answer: 0.99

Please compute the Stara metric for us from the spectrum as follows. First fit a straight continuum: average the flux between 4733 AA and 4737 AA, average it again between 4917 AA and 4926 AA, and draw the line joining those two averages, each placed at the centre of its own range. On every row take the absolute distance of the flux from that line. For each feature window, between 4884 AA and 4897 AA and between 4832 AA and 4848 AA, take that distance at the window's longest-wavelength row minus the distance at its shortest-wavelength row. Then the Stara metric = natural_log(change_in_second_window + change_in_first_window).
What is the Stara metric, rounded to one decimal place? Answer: -0.1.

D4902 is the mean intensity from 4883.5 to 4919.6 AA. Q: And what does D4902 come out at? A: 13.4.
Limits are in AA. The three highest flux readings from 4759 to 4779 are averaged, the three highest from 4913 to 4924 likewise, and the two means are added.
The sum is 27.1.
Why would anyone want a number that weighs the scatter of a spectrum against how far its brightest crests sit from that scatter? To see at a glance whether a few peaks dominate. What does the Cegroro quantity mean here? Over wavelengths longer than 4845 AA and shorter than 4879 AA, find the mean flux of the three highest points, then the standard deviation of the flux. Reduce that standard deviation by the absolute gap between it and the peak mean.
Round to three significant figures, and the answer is -11.4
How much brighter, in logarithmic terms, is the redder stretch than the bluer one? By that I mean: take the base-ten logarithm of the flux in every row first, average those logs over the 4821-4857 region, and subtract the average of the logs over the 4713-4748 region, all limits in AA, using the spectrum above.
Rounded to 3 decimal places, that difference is -0.004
